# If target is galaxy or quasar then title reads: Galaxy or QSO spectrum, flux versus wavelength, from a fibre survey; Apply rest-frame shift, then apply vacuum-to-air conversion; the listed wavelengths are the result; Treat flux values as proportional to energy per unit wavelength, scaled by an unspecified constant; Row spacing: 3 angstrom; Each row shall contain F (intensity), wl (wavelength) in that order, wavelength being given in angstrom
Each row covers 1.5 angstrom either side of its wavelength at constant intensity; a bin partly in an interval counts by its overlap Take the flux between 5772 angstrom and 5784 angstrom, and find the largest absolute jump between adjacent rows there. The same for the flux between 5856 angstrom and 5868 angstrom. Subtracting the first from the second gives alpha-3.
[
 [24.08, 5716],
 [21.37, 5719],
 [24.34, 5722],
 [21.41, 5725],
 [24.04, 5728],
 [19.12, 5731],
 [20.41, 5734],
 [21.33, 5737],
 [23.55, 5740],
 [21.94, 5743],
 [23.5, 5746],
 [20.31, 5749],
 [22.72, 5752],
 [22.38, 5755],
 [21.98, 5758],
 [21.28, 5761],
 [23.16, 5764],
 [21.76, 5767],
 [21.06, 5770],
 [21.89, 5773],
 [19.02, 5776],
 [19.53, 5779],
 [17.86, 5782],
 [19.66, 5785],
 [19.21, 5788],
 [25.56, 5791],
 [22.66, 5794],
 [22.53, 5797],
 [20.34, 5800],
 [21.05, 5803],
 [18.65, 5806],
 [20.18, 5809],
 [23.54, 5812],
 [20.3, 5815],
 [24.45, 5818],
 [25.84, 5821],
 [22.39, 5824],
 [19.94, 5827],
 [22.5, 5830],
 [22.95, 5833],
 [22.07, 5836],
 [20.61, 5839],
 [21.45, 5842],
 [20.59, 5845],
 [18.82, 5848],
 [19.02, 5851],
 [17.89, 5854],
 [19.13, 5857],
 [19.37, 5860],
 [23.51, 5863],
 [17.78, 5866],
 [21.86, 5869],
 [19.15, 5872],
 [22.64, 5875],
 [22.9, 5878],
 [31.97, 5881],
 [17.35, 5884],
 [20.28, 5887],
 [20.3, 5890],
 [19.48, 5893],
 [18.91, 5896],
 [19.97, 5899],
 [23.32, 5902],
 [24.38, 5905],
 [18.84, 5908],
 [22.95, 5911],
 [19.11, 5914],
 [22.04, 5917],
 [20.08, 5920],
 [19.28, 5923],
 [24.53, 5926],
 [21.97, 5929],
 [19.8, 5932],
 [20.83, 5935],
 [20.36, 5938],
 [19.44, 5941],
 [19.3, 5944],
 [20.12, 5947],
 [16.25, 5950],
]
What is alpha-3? 2.9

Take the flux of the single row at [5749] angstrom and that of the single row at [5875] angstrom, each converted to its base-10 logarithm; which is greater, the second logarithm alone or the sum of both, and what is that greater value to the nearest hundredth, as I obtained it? 2.66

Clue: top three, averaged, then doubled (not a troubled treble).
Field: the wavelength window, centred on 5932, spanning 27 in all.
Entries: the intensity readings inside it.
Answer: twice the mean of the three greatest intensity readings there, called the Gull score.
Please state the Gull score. 44.9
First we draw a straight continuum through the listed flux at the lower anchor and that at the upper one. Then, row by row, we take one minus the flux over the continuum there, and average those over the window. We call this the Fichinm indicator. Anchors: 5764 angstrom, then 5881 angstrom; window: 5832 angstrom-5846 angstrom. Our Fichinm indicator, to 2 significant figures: 0.25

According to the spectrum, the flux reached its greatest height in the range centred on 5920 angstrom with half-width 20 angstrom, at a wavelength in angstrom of 5926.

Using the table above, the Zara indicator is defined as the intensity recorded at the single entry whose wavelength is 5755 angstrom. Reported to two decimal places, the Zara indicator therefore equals 22.38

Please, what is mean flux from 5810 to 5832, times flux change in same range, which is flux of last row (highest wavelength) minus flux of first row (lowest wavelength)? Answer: -24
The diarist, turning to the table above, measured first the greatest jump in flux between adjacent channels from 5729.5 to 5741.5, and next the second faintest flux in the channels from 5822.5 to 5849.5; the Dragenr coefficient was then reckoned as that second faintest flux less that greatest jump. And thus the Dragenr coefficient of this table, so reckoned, 18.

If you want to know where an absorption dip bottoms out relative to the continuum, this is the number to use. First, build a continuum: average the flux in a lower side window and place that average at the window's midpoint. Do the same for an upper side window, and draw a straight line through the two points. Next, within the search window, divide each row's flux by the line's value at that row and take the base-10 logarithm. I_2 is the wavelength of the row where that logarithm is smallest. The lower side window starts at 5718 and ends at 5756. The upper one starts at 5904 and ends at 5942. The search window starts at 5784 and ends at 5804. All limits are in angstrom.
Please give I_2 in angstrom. 5788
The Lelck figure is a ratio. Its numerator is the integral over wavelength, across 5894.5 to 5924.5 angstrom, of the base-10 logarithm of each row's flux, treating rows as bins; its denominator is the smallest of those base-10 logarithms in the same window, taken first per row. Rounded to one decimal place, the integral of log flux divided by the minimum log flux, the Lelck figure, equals 31.0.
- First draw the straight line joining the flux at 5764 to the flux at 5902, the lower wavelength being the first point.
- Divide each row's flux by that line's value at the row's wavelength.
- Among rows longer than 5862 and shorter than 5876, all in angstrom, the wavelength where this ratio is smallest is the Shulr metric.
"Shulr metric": 5866 angstrom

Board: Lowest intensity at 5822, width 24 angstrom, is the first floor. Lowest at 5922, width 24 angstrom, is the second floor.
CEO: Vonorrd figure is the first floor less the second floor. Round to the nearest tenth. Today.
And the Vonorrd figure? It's 0.8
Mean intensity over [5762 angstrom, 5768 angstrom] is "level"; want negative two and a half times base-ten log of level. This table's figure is -3.38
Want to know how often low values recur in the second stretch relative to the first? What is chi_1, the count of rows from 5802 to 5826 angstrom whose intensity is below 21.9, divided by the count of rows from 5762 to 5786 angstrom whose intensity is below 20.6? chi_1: 1.0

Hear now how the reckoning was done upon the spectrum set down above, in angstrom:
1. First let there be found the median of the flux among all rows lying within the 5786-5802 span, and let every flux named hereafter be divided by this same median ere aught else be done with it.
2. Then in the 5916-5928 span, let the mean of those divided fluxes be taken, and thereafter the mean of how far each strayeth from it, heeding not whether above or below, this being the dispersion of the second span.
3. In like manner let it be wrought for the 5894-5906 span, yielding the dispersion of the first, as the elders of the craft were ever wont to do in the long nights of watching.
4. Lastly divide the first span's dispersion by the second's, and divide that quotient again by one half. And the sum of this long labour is 2.4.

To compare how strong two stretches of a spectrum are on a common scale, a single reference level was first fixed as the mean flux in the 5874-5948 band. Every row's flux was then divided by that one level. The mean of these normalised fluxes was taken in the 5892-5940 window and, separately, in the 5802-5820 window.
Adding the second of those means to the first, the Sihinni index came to 2.00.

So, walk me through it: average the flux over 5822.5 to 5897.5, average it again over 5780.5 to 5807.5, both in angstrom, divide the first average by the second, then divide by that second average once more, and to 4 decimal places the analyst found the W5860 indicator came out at 0.0482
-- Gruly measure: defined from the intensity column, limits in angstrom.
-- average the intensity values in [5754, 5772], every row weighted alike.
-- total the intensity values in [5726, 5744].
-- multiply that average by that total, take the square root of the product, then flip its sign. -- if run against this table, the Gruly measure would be -53.5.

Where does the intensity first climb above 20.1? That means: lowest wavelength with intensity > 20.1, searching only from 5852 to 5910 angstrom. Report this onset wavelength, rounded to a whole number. 5863 angstrom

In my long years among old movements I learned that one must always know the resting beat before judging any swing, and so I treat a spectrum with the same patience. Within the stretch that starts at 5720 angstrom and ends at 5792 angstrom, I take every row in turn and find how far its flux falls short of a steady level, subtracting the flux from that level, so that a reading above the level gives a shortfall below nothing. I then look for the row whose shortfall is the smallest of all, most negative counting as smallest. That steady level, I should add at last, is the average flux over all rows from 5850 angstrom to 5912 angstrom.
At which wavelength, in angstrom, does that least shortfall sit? 5791 angstrom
